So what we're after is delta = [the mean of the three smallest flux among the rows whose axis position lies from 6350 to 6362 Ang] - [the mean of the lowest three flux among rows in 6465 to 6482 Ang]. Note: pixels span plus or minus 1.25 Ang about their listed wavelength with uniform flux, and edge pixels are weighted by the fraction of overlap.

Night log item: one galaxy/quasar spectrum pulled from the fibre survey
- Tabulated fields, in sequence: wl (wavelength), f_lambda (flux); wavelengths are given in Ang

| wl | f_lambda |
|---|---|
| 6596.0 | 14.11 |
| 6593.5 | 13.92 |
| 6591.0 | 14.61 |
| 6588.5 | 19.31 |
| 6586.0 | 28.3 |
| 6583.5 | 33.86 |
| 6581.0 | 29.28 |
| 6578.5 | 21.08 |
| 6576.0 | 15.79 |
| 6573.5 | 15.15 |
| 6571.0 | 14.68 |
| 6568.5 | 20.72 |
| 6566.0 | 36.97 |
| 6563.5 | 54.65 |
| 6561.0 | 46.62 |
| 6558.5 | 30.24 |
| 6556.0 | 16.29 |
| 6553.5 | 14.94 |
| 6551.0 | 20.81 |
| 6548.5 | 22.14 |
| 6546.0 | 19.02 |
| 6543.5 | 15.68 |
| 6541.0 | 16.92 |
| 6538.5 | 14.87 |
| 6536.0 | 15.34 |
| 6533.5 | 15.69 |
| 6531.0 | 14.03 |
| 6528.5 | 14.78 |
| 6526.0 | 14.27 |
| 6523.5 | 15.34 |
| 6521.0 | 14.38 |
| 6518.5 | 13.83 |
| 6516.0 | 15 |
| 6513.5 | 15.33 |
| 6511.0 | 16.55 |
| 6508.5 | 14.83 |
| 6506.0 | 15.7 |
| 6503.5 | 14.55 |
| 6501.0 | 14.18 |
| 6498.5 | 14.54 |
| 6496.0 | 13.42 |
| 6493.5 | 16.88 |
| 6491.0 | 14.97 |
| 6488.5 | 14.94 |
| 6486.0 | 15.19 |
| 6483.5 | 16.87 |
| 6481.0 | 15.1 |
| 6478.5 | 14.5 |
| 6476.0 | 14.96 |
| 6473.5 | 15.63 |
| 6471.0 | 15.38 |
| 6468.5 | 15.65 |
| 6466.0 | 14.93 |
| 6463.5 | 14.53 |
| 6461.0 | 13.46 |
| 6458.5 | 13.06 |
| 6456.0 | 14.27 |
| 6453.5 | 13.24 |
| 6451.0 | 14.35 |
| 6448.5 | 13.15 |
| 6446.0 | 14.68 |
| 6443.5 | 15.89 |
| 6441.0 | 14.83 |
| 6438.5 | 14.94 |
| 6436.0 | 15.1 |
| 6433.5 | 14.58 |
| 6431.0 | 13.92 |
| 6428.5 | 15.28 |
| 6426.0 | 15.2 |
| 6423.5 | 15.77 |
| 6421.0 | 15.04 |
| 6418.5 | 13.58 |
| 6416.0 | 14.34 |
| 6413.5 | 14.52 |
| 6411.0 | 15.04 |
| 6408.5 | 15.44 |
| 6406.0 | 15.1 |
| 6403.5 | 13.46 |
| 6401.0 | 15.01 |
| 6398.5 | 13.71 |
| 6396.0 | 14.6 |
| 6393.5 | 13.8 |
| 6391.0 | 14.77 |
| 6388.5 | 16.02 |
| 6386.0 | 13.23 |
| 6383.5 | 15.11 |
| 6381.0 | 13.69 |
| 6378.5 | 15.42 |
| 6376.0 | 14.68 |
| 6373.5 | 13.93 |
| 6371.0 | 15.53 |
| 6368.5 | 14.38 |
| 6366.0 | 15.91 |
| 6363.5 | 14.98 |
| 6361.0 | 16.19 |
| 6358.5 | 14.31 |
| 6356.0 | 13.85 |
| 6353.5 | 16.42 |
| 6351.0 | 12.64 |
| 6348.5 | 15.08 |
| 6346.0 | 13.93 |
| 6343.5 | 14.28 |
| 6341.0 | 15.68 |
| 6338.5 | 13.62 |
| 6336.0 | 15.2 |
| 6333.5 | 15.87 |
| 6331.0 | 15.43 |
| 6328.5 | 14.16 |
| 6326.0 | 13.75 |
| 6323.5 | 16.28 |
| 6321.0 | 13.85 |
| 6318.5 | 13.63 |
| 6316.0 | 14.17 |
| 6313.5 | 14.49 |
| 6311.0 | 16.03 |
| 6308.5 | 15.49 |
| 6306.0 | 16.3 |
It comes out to -1.2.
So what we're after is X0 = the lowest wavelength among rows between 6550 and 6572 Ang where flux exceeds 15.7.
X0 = 6551.0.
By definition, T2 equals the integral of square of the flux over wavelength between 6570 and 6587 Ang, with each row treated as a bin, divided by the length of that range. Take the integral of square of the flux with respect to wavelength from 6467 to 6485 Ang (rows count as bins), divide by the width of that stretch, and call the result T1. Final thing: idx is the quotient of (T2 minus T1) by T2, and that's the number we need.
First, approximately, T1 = 239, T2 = 565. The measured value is 0.6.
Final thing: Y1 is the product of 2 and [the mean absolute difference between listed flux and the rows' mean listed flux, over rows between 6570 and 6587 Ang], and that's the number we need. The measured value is 13.5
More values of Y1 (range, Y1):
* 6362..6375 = 1.3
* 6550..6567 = 25.0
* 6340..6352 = 1.7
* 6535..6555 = 4.8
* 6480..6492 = 1.2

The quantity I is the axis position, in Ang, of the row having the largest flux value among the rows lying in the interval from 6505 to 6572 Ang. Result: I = 6563.5 Ang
